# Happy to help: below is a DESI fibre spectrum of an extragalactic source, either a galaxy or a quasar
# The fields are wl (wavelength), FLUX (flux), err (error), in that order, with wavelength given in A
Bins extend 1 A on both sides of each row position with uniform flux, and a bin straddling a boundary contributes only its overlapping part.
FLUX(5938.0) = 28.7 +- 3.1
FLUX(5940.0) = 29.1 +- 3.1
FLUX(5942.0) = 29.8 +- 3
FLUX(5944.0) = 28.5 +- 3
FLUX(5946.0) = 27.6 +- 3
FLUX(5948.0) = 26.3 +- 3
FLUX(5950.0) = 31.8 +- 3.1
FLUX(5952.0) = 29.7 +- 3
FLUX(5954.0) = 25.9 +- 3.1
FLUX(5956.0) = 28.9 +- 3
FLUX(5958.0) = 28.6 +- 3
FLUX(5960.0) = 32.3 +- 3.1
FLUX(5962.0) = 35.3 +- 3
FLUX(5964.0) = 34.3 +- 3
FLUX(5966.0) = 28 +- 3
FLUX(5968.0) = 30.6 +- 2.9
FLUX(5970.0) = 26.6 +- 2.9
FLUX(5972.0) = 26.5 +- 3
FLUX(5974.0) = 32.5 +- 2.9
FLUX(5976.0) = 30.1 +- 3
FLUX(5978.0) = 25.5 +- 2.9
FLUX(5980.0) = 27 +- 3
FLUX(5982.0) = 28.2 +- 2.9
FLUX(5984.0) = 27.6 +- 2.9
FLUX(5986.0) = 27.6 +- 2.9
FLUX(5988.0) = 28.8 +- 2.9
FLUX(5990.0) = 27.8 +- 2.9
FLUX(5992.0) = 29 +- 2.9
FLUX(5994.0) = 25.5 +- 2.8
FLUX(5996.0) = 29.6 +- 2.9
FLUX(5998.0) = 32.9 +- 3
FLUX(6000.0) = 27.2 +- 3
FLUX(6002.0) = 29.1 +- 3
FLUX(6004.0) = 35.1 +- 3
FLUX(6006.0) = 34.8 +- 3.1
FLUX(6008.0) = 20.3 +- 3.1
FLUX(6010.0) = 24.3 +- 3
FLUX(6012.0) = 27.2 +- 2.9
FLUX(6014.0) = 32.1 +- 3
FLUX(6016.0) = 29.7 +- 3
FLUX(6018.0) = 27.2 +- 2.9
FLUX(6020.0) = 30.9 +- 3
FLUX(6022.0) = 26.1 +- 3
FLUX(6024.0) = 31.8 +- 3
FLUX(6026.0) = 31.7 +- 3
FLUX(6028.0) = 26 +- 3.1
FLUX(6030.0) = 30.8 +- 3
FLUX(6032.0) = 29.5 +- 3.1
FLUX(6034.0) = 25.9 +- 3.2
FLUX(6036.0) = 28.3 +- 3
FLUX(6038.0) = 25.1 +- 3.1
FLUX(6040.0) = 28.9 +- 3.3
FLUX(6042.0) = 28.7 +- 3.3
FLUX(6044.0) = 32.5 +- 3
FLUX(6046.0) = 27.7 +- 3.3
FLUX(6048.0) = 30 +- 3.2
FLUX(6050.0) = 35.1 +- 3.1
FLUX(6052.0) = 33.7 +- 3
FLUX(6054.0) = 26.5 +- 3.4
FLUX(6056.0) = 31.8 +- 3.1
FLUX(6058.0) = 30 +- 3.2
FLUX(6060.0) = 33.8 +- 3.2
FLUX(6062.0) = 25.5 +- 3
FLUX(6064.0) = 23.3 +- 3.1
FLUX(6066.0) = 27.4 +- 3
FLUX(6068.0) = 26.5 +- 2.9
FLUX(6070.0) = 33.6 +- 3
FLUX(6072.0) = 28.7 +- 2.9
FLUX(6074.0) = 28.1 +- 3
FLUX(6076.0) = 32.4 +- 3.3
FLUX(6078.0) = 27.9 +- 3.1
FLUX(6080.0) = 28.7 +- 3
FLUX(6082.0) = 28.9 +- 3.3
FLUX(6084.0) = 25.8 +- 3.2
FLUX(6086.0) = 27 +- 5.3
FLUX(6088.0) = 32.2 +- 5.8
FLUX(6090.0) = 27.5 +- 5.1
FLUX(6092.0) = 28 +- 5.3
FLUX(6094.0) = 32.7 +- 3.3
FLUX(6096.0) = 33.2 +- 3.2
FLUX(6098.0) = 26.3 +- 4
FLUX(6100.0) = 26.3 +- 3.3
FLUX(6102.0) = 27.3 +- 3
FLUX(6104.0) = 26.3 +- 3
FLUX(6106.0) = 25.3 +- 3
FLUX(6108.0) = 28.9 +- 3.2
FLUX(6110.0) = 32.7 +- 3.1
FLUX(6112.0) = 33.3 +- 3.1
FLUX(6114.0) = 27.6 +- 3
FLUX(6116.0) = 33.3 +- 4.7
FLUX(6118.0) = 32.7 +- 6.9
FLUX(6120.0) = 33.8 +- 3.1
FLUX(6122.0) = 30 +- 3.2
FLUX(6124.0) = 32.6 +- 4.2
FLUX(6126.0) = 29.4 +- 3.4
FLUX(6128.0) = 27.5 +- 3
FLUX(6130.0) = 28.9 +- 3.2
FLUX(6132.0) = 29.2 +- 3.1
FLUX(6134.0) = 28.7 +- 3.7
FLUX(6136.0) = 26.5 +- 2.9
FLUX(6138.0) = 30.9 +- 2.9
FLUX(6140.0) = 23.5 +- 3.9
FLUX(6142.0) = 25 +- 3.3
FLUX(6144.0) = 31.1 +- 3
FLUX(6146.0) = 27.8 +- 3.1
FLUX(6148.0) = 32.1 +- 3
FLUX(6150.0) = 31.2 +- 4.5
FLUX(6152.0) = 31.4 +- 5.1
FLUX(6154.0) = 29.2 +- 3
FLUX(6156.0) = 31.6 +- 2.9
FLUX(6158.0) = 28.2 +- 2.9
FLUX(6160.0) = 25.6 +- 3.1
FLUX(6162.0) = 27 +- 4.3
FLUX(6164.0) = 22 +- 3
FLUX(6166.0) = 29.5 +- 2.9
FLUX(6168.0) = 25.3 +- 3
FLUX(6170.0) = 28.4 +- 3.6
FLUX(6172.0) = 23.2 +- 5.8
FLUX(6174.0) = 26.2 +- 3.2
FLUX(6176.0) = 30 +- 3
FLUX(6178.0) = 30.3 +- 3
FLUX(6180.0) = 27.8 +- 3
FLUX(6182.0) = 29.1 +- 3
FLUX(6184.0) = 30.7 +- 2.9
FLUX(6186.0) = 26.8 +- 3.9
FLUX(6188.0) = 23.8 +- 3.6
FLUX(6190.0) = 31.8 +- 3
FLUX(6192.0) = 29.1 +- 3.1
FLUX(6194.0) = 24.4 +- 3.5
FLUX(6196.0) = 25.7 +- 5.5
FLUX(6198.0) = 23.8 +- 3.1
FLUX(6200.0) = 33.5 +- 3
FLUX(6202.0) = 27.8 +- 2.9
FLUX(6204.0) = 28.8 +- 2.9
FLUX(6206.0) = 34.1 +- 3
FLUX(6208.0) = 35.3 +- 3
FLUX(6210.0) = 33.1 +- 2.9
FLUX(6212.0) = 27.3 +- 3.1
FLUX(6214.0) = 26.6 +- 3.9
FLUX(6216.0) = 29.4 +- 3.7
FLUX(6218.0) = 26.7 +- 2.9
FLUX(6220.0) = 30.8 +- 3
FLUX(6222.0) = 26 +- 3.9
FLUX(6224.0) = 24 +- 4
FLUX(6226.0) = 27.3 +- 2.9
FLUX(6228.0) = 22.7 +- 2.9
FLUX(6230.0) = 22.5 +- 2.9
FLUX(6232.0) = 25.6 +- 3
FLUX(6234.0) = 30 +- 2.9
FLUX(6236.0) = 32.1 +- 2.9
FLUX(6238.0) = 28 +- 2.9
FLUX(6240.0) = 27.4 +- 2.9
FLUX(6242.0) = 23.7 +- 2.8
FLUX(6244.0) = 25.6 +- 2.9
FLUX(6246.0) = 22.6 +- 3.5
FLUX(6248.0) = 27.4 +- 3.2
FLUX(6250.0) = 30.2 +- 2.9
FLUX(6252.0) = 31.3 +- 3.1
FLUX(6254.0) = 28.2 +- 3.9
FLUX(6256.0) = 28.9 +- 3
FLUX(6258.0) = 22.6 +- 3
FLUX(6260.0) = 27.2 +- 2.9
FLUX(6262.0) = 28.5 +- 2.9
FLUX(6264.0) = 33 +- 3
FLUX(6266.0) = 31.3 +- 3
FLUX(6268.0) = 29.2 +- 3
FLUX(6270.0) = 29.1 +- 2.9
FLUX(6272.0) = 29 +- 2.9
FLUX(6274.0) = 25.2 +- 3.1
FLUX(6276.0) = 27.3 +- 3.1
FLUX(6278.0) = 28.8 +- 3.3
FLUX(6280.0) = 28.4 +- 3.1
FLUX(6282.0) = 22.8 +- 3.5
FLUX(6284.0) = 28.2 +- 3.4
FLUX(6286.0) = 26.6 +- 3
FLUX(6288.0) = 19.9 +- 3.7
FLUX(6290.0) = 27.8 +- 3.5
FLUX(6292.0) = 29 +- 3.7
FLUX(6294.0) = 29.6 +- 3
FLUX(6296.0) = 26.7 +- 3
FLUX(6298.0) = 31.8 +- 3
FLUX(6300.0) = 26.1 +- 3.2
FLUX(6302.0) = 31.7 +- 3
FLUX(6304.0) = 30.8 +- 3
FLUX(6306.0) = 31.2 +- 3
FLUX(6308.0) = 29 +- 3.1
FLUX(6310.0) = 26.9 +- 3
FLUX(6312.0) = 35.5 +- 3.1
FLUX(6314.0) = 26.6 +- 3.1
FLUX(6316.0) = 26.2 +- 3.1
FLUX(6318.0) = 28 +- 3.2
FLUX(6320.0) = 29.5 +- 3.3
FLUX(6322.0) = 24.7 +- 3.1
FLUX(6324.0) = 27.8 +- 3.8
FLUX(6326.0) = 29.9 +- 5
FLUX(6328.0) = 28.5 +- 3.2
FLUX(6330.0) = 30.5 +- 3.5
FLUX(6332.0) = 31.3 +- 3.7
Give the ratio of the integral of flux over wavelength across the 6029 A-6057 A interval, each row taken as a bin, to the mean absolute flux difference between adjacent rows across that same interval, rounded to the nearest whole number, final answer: 243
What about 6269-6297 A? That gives 247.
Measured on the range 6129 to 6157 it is 296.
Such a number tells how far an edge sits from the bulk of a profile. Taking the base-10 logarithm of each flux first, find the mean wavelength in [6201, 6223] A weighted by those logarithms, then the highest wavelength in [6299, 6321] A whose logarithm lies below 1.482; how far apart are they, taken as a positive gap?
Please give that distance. 108.1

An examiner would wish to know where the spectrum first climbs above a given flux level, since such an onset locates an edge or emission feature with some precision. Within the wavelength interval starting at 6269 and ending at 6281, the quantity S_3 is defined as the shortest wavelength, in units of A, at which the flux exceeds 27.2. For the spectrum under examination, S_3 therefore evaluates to 6270.0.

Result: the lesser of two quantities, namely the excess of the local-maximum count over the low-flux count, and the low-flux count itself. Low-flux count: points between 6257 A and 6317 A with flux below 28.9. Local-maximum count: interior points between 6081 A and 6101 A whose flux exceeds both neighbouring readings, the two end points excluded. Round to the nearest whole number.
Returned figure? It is -15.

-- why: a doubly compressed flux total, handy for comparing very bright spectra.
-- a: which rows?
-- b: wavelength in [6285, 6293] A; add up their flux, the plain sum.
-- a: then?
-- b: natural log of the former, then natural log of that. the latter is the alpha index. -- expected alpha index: 1.53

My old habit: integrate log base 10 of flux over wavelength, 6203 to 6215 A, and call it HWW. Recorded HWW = 17.8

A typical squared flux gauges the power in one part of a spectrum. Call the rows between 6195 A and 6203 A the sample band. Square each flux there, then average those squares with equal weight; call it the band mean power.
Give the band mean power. 781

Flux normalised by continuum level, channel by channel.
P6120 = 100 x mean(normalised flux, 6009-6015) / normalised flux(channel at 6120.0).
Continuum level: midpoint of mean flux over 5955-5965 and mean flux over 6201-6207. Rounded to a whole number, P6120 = 82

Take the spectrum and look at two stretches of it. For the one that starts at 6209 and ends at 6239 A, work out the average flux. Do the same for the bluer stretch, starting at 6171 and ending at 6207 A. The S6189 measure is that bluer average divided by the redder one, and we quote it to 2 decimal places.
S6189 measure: 1.03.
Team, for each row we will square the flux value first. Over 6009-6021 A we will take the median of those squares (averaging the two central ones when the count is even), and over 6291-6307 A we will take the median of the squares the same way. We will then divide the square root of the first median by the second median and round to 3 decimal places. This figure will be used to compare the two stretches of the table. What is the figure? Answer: 0.031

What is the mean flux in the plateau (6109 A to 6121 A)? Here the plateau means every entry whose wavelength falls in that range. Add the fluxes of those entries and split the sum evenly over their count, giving 32.2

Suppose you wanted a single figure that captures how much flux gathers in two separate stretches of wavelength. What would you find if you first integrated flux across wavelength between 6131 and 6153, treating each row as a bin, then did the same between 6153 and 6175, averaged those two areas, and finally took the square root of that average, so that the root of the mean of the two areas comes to 24.8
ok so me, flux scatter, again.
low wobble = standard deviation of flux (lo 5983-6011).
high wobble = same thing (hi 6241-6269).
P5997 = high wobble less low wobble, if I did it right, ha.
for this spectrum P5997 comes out -0.7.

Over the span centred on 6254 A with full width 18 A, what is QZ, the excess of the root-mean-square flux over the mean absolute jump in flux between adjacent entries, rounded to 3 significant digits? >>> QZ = 24.5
